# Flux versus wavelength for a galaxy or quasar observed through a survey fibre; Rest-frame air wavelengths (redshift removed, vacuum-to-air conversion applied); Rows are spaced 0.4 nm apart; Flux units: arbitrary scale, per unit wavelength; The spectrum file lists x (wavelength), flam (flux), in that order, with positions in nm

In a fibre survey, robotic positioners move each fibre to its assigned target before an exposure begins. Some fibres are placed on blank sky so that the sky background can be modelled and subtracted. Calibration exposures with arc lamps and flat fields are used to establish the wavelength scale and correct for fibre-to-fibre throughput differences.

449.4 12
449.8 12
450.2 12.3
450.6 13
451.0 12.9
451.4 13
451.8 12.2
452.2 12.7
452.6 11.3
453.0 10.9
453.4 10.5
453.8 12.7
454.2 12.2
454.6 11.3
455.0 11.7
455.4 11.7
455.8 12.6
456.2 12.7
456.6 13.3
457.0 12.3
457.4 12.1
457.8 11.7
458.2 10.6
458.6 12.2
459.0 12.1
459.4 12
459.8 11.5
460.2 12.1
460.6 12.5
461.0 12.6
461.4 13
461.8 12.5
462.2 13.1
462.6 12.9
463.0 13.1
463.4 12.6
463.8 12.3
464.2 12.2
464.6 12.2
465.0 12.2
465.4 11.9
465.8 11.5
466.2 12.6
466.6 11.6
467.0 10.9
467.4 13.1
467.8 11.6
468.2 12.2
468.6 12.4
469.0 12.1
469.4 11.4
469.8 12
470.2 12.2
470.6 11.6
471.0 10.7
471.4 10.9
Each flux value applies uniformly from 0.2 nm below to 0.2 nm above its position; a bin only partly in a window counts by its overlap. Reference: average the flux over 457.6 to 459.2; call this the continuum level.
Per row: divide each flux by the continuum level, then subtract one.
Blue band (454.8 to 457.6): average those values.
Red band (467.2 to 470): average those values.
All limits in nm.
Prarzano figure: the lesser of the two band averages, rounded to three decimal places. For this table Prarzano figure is 0.040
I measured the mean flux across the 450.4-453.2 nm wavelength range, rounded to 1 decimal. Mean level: 12.3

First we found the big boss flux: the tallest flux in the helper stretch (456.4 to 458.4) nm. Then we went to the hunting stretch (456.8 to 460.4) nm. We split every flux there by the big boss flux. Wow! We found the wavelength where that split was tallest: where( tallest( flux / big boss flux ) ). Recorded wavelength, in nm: 457.0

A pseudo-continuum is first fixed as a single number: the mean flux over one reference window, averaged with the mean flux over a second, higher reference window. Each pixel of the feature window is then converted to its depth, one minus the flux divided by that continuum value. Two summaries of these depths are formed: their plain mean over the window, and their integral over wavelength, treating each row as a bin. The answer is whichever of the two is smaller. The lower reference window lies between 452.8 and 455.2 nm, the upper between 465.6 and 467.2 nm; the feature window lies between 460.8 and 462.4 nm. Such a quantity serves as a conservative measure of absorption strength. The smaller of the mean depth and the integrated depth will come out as -0.166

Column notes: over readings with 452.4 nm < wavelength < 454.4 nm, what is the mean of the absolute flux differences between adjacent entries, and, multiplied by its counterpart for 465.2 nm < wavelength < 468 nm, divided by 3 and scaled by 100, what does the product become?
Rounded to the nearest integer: 34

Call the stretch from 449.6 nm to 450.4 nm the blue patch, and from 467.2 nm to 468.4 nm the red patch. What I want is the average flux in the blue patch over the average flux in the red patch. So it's 0.988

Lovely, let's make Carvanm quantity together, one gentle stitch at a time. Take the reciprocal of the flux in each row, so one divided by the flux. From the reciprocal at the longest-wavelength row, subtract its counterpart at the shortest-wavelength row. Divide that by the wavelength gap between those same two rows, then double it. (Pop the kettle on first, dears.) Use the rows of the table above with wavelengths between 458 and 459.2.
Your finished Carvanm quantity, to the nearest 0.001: -0.029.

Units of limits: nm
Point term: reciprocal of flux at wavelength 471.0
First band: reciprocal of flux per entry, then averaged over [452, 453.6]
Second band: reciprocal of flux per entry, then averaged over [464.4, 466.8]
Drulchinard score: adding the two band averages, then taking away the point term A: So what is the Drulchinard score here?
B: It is 0.0785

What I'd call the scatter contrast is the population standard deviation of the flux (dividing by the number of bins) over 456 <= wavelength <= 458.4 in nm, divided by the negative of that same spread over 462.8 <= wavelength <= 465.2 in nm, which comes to -2.6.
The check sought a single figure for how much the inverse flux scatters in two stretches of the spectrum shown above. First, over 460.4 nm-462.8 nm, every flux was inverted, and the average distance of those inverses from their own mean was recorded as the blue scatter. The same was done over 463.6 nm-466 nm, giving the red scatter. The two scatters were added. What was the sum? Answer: 0.0031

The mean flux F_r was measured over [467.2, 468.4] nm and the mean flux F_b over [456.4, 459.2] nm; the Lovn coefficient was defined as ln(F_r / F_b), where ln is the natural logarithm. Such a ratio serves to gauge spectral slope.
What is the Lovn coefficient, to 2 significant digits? 0.021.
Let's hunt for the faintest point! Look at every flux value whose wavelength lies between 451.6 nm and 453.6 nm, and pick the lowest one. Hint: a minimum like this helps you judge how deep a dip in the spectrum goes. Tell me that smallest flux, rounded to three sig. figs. 10.5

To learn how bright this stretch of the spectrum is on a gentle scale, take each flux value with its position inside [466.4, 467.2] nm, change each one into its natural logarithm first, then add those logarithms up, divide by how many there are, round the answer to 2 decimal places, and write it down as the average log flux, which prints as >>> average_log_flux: 2.42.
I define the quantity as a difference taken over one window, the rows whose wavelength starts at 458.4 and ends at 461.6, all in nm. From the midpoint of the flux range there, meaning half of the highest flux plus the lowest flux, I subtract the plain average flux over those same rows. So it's 0.00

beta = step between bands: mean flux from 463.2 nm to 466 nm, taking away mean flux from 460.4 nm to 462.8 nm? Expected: -0.64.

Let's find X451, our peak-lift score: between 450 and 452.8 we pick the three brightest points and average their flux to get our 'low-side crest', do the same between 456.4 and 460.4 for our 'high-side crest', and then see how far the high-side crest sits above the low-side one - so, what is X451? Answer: -0.4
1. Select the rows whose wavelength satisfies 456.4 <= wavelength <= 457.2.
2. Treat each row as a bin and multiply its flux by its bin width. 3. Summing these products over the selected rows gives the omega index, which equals 10.2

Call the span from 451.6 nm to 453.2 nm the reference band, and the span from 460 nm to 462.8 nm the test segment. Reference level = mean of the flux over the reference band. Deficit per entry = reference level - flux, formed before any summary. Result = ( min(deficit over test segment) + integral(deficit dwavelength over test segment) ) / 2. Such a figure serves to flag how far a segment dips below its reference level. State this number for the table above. -1.9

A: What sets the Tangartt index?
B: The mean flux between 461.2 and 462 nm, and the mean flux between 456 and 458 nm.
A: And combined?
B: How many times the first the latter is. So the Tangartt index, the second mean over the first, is 0.97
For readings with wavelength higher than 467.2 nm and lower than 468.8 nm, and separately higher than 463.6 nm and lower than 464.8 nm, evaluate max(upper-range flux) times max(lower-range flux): 161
